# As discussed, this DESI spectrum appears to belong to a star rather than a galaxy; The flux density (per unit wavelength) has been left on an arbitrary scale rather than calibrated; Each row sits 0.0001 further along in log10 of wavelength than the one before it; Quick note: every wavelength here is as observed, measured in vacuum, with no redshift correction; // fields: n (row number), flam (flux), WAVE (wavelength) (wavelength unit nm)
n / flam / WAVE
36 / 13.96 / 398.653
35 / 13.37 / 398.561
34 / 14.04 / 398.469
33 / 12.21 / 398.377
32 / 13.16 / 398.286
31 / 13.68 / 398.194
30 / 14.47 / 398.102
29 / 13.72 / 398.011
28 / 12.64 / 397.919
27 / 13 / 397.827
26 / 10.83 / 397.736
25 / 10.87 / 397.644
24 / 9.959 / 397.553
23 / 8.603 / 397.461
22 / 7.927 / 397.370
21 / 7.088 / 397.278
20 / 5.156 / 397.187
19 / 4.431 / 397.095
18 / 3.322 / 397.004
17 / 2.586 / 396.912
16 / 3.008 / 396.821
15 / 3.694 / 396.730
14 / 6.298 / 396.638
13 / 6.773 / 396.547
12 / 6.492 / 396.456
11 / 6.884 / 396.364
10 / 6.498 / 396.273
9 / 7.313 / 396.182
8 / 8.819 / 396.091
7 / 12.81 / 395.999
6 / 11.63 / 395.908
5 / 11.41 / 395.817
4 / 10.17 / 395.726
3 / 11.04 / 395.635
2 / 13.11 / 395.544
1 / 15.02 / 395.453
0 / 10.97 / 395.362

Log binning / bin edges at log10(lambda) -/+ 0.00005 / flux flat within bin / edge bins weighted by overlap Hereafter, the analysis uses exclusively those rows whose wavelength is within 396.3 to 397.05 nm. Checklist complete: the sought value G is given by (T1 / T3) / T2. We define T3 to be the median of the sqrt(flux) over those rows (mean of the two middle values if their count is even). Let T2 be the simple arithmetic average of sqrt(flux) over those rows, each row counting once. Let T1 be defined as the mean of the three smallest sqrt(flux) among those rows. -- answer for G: 0.36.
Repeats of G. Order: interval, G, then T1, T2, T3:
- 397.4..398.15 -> 0.27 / 3.13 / 3.4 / 3.4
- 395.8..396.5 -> 0.31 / 2.57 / 3.0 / 2.8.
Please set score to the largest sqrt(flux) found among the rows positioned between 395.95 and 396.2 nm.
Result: 3.58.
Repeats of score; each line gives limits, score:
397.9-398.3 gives 3.80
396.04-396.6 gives 2.97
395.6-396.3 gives 3.58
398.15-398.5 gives 3.75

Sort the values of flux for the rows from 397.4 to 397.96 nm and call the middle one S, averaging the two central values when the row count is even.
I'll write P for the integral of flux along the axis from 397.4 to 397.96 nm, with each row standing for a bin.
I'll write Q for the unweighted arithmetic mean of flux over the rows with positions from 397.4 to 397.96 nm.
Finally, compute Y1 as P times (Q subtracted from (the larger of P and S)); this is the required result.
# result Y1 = -0.8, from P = 6.1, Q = 11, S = 11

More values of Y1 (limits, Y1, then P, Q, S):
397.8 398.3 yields -0.2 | 6.7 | 13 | 13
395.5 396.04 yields -1.1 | 6.3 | 12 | 12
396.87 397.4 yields -0.8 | 2.7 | 5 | 5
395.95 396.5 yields -4.7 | 4.5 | 8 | 7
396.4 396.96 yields 0.5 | 2.7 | 5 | 5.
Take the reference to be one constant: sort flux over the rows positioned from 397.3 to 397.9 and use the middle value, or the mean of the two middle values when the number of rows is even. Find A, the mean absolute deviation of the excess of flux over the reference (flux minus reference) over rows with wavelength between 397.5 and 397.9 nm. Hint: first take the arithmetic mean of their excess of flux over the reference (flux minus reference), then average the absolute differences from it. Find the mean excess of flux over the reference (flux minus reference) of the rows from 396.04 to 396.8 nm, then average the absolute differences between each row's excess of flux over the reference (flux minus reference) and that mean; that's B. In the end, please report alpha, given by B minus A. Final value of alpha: -0.1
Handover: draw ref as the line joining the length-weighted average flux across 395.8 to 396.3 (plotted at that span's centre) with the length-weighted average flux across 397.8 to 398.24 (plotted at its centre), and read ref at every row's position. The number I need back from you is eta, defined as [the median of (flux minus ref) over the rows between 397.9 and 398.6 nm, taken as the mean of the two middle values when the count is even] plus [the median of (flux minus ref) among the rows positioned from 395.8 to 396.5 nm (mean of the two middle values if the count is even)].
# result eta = -2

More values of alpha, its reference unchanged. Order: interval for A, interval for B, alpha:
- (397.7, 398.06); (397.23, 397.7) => 0.4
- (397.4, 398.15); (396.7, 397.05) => -1.3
